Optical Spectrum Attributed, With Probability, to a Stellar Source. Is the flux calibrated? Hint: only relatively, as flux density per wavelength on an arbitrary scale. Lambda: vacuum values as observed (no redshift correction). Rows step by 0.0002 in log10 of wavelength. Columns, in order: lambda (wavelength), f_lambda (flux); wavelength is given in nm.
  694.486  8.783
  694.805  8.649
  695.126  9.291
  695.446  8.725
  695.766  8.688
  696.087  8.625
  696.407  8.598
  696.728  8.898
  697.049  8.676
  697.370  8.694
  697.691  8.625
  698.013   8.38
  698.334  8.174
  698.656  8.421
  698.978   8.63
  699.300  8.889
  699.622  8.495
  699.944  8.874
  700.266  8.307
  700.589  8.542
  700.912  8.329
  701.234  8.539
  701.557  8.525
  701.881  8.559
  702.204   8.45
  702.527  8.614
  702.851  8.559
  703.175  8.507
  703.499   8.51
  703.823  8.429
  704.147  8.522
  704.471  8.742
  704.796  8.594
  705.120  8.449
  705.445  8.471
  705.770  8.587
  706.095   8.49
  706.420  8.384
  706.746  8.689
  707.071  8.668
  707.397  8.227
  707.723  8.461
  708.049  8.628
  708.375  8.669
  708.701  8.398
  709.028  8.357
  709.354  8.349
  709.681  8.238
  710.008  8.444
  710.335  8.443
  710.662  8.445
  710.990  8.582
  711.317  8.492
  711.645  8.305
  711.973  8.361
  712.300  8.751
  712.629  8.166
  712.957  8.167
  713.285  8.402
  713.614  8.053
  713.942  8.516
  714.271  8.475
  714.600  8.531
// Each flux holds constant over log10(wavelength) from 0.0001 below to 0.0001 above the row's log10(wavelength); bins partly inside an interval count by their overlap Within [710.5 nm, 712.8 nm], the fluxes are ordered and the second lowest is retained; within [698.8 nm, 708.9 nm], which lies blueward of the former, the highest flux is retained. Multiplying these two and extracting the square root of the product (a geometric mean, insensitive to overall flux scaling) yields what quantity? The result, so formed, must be 8.592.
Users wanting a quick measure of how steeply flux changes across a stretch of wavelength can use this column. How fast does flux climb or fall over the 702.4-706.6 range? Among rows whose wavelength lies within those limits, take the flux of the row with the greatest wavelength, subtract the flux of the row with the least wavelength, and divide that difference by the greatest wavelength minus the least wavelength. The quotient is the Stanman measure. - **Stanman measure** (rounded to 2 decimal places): -0.06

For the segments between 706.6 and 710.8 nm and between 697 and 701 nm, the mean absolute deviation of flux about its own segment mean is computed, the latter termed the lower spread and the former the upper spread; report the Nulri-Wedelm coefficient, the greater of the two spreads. 0.176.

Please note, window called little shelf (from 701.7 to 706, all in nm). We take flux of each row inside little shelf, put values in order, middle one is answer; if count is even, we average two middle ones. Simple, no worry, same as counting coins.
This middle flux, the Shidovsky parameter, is 8.52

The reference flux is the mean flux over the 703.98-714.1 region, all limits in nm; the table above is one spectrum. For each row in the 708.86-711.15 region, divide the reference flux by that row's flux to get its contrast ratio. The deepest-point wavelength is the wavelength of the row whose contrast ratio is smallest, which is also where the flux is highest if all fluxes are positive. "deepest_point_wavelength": 710.990 nm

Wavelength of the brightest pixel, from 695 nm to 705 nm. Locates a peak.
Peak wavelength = 695.126 nm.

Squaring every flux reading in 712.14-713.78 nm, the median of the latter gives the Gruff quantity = 67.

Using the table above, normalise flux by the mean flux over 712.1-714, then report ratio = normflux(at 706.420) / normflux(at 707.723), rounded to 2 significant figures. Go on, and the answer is 0.99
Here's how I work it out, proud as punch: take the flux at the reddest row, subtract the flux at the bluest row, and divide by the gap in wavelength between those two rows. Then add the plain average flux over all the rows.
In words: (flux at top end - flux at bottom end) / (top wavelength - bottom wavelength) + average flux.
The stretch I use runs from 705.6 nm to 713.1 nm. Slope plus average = 8.39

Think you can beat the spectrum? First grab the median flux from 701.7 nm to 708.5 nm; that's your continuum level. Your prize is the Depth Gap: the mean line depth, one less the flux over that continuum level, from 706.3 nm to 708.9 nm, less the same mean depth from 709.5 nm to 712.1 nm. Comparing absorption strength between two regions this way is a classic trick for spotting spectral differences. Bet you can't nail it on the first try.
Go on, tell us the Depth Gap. -0.0119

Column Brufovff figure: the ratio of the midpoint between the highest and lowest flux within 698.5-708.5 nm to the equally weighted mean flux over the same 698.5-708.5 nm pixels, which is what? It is 1.00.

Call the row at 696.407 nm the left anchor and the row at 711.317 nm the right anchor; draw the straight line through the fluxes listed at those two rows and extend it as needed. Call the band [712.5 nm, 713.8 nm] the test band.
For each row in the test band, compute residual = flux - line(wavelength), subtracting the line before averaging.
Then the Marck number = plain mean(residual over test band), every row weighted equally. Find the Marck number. -0.28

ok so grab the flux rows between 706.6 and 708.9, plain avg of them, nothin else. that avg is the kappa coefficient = 8.53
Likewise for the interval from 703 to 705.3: 8.54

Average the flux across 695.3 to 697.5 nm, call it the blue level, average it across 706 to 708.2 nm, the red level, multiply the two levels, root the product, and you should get 8.60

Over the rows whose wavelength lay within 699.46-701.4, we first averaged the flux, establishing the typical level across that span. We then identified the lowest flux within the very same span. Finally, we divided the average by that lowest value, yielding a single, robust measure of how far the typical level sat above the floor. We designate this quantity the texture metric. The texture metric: 1.025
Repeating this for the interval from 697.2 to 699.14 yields 1.038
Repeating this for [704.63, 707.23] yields 1.019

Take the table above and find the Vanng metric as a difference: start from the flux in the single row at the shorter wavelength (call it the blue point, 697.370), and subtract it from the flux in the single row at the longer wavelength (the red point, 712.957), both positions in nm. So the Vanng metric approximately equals -0.5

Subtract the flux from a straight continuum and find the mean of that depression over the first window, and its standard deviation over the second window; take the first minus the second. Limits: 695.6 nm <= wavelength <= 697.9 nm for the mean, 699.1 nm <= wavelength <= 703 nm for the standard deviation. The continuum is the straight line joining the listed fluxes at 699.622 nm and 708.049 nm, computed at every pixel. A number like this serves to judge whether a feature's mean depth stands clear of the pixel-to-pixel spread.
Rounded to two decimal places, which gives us -0.41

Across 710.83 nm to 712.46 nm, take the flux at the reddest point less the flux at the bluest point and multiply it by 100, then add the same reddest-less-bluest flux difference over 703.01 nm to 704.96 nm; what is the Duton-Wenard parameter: 17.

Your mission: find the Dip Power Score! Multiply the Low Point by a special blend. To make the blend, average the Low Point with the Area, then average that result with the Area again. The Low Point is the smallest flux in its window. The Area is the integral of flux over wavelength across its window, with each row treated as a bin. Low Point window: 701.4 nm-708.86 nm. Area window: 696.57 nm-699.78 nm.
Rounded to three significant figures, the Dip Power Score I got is 187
